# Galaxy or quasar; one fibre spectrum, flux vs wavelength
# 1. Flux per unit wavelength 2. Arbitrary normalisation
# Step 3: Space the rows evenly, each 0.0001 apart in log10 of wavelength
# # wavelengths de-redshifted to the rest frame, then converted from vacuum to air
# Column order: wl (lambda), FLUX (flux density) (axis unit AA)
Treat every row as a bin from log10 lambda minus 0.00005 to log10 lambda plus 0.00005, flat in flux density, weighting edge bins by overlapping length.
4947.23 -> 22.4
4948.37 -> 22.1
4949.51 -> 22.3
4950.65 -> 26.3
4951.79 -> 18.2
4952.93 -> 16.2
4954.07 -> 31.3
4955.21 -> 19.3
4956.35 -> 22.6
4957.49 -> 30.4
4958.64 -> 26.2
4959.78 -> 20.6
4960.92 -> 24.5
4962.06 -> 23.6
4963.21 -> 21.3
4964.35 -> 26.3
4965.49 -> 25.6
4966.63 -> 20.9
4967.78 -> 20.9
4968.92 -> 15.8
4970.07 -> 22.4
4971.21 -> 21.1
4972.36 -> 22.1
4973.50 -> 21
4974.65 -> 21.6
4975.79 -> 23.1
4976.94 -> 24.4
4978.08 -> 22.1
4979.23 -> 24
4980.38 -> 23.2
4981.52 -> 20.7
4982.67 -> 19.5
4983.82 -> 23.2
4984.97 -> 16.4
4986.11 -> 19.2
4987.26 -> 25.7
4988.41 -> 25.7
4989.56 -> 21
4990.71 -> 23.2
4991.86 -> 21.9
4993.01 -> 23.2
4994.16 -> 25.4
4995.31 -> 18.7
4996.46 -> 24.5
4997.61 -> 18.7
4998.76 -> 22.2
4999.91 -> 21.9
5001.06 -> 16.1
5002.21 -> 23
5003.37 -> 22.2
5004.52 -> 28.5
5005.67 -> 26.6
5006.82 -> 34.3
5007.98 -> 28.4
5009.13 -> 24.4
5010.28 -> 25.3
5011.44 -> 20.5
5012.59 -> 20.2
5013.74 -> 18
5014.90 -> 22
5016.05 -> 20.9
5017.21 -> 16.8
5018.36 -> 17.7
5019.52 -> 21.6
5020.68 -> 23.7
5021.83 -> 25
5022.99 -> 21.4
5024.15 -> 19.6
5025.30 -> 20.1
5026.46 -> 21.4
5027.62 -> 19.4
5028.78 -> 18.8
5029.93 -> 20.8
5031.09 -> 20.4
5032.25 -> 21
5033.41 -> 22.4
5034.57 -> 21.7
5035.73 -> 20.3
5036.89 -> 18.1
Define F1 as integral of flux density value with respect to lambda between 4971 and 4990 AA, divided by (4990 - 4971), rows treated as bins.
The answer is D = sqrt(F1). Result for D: 4.69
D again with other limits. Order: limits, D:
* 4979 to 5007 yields 4.75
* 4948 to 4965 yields 4.84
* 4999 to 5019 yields 4.77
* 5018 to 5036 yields 4.58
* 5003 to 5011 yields 5.21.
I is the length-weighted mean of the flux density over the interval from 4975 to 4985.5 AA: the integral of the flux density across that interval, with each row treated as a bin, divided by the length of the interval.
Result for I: 21.9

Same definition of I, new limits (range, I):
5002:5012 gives 26.0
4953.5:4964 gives 24.5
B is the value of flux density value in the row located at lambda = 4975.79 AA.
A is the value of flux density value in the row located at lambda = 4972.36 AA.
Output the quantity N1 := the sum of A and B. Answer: 45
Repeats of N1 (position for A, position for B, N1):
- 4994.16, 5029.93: 46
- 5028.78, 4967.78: 40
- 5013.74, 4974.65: 40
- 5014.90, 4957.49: 52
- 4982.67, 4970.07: 42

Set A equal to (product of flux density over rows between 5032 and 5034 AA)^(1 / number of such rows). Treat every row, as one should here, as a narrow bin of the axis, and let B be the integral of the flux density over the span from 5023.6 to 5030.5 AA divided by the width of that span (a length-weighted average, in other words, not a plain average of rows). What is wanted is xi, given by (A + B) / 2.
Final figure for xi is 20.9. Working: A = 21.7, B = 20.0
